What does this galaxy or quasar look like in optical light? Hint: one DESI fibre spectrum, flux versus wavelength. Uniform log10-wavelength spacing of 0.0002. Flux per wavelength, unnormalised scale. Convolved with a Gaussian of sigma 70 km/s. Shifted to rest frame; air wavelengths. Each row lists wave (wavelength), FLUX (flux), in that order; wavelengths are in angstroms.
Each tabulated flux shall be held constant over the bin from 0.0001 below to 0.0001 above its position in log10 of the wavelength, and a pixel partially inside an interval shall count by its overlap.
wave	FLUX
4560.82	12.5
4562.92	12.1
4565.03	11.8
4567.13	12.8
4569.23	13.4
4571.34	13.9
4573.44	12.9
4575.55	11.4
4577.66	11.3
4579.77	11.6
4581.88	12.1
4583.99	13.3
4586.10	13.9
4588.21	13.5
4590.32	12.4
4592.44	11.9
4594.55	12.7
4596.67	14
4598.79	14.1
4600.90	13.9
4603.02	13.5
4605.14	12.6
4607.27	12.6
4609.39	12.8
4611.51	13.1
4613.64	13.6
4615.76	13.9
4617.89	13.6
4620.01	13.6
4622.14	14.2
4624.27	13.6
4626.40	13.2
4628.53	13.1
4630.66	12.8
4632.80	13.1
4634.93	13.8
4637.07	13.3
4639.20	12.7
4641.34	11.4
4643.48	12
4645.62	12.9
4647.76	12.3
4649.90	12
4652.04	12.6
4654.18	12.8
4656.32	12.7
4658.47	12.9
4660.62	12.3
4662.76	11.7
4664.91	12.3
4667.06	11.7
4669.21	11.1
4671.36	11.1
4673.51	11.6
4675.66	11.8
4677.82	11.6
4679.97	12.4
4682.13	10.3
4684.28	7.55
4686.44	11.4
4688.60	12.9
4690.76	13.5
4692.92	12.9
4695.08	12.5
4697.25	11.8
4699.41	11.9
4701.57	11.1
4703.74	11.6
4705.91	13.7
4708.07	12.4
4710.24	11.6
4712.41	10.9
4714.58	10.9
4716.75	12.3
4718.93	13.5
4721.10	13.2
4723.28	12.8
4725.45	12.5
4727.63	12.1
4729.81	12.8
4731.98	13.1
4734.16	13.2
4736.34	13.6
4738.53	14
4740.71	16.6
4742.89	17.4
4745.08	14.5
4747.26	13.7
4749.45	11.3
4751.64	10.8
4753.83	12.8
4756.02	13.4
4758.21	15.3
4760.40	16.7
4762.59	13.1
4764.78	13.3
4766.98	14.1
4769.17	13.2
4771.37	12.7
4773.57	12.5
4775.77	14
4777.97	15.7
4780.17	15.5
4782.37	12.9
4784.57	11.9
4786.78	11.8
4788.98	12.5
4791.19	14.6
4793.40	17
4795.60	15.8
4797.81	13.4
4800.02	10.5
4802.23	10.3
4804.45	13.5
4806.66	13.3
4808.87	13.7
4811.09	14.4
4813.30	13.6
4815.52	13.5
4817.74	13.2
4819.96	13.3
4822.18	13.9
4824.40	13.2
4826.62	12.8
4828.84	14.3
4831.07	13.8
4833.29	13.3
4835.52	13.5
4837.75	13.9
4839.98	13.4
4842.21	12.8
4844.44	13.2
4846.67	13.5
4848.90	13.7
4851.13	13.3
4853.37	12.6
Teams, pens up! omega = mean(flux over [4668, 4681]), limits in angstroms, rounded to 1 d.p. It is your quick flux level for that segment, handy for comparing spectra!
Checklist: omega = 11.6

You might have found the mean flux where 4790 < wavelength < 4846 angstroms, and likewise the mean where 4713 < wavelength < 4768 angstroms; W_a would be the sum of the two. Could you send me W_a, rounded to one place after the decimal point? 27.0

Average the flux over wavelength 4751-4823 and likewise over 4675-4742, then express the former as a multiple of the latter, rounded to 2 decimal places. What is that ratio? 1.10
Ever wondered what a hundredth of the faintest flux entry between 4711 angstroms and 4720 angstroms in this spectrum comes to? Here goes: 0.109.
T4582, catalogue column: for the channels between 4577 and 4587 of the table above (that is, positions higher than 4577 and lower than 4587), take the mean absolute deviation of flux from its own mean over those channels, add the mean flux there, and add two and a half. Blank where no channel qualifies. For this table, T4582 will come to 15.9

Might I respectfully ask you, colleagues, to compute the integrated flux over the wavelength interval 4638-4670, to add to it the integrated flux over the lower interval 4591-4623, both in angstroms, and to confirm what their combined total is 818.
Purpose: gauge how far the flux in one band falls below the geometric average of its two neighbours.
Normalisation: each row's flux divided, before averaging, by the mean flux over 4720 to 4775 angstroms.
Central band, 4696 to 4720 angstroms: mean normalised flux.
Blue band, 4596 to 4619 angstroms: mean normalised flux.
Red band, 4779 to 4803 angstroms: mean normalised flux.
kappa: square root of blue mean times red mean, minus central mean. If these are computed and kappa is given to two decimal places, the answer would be 0.10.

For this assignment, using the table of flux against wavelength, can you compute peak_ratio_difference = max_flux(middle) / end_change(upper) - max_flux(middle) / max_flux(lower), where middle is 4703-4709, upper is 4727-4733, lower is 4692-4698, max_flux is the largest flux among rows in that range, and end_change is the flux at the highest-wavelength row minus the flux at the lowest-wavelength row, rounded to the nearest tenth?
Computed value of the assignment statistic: 12.6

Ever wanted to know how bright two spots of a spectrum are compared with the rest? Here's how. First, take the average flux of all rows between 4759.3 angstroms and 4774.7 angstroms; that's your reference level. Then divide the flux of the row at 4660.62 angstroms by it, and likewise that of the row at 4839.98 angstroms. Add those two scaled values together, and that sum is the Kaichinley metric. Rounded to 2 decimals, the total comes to 1.88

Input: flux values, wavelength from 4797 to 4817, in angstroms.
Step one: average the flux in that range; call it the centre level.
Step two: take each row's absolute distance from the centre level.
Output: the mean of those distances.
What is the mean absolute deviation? 1.12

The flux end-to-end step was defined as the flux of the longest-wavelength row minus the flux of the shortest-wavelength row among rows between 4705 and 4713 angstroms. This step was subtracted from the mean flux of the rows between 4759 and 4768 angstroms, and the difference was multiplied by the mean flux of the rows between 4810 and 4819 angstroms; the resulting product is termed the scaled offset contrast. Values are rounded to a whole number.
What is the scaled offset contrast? 234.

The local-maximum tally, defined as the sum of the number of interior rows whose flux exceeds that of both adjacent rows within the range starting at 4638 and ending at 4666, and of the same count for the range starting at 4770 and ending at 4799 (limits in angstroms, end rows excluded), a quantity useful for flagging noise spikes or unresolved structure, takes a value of 5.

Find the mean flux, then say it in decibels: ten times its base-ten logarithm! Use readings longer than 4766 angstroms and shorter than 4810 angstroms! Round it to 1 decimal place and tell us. 11.3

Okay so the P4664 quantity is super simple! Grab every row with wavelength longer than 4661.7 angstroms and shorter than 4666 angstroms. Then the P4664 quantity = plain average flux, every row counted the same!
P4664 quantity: 12.0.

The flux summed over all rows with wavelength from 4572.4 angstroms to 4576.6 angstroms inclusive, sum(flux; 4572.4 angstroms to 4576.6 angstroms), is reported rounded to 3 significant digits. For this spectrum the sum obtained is 24.3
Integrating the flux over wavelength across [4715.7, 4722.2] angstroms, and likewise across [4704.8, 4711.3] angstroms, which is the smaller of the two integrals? 82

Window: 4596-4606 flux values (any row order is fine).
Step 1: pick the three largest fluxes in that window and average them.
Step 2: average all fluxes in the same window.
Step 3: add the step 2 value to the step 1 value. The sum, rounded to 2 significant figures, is 28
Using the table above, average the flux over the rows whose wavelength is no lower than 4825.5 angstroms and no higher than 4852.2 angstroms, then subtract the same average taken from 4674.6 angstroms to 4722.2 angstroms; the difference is 1.6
